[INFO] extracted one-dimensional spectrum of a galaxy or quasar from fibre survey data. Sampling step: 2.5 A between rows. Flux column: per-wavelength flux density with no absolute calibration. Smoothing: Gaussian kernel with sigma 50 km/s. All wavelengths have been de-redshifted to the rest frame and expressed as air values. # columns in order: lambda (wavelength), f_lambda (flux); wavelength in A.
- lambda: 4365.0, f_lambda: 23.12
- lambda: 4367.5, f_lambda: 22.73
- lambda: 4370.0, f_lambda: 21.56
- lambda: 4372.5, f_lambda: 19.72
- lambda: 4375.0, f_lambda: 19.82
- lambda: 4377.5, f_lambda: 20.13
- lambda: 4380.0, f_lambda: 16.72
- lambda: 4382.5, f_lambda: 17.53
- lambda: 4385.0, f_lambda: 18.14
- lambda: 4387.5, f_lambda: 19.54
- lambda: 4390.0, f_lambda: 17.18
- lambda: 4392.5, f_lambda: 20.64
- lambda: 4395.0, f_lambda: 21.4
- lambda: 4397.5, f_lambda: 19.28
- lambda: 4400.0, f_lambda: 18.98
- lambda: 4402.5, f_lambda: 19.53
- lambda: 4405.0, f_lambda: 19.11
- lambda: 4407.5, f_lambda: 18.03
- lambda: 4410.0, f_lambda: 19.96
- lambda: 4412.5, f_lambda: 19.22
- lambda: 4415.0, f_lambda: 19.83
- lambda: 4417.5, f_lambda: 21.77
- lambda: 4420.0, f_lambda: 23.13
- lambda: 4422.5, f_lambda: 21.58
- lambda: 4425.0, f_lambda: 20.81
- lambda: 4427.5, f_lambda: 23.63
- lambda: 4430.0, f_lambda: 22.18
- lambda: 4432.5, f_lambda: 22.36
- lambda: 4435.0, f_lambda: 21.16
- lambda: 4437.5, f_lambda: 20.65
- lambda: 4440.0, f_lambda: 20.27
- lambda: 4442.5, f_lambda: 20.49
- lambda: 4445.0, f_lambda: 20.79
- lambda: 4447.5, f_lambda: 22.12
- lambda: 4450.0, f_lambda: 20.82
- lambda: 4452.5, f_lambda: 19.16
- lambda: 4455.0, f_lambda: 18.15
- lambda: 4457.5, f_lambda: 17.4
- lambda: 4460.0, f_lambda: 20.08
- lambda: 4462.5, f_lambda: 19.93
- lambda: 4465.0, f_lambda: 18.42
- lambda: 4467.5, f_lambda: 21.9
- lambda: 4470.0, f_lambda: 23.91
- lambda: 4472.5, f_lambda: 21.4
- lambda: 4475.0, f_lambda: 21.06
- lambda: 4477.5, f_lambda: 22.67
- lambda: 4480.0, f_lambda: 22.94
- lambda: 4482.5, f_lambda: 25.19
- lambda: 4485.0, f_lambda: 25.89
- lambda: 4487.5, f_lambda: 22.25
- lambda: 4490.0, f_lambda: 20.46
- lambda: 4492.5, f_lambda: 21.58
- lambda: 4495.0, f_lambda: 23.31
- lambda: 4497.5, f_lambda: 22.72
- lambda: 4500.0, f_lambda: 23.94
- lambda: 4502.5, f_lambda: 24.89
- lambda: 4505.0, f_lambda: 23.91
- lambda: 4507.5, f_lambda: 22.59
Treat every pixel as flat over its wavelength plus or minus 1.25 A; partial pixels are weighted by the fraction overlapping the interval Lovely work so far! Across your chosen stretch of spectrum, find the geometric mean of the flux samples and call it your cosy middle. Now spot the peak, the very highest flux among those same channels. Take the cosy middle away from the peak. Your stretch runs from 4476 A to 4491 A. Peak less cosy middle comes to 2.7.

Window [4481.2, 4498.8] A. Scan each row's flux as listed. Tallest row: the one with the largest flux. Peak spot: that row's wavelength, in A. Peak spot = 4485.0 A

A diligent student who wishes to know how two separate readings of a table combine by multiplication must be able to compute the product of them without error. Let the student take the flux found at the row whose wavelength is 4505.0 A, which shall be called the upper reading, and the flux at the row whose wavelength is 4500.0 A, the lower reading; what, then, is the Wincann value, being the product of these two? 572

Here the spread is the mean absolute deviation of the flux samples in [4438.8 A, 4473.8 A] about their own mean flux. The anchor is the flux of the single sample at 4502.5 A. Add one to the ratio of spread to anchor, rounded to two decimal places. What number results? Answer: 1.05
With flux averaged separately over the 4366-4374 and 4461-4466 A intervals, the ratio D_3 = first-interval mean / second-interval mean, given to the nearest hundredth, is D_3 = 1.11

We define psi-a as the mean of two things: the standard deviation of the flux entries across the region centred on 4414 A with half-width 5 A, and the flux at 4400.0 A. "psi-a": 10.0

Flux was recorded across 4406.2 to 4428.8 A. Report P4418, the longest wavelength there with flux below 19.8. 4412.5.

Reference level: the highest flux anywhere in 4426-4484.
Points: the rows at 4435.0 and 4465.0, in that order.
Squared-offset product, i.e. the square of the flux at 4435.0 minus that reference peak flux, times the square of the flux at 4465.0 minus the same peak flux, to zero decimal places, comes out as 744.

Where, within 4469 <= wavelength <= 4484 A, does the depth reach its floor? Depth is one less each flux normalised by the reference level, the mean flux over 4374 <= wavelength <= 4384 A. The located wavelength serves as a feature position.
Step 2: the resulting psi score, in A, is 4482.5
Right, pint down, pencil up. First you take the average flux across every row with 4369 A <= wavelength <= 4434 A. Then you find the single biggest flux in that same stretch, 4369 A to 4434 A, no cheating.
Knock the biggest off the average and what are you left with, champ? -3.6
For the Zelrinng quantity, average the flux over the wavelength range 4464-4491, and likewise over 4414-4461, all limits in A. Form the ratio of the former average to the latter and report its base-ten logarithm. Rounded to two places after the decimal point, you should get 0.03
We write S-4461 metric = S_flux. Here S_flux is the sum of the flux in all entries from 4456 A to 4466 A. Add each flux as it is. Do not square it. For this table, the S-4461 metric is 75.8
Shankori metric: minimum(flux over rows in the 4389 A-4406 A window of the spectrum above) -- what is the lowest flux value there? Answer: 17.18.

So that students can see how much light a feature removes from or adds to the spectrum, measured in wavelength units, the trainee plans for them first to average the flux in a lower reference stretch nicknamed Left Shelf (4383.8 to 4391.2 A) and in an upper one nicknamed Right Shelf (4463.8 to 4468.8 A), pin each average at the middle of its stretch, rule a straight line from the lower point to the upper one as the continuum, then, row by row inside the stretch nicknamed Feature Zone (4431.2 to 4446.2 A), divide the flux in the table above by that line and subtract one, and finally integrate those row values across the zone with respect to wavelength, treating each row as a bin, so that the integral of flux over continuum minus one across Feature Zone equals 1.1 A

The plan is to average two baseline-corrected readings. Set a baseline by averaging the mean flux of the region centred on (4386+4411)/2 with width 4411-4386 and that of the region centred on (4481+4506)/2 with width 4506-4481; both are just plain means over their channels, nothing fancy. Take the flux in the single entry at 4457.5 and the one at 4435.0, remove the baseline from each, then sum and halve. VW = -2.1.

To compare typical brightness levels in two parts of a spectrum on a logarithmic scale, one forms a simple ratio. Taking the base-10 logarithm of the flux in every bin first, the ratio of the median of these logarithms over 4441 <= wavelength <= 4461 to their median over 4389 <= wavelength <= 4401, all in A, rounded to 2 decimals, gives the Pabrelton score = 1.02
